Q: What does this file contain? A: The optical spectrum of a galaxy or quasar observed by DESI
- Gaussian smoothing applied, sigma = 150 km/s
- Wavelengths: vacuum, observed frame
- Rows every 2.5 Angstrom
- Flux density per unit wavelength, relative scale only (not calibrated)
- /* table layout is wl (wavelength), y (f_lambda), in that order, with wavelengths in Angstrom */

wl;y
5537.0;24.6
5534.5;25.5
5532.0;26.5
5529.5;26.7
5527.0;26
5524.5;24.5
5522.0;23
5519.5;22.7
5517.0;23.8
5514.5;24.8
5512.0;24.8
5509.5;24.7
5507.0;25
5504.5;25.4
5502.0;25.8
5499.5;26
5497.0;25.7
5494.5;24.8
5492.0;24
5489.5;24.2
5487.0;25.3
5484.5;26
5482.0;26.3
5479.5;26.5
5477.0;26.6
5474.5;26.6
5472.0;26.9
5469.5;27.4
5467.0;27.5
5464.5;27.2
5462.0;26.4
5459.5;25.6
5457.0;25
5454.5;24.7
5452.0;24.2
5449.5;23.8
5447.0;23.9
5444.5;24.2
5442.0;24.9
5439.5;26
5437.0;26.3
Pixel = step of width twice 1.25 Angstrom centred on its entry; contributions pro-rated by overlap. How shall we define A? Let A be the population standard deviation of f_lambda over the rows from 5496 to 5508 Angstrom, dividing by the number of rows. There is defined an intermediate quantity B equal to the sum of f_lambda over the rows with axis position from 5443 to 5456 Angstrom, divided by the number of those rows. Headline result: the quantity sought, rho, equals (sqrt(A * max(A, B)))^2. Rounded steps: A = 0.35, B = 24.16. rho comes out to 8.4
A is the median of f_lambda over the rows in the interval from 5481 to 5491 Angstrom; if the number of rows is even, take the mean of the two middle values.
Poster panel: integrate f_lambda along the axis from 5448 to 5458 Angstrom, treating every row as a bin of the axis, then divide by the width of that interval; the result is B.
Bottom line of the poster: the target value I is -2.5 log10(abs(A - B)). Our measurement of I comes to -0.2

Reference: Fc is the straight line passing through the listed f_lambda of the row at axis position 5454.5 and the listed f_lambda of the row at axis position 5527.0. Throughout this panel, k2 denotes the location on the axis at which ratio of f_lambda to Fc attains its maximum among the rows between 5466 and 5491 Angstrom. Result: 5467.0 Angstrom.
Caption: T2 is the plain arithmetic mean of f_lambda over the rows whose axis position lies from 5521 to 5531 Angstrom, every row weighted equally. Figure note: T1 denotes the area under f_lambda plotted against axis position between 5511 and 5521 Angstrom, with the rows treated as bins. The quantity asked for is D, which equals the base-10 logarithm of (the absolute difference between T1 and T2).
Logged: 2.33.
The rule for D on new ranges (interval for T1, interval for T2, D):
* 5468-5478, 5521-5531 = 2.39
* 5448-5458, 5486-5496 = 2.34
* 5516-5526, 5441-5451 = 2.33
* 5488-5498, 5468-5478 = 2.34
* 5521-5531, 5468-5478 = 2.35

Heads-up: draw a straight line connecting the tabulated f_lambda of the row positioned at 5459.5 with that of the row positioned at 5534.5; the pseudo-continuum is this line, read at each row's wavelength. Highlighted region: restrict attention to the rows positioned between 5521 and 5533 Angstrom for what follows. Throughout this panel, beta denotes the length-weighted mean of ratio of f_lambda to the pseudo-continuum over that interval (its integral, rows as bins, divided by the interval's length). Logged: 0.99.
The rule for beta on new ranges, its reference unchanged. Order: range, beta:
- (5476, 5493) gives 1.00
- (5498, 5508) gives 1.00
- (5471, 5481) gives 1.04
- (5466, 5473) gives 1.07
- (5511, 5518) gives 0.96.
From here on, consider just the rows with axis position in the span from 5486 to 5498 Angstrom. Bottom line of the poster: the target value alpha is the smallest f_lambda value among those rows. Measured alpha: 24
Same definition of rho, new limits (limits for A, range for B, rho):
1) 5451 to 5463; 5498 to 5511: 19.3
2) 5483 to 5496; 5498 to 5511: 18.6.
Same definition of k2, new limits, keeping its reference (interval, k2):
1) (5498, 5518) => 5499.5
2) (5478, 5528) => 5479.5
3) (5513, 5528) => 5527.0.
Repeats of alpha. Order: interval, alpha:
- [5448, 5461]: 23.8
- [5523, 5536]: 24.5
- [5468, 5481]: 26.5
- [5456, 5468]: 25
